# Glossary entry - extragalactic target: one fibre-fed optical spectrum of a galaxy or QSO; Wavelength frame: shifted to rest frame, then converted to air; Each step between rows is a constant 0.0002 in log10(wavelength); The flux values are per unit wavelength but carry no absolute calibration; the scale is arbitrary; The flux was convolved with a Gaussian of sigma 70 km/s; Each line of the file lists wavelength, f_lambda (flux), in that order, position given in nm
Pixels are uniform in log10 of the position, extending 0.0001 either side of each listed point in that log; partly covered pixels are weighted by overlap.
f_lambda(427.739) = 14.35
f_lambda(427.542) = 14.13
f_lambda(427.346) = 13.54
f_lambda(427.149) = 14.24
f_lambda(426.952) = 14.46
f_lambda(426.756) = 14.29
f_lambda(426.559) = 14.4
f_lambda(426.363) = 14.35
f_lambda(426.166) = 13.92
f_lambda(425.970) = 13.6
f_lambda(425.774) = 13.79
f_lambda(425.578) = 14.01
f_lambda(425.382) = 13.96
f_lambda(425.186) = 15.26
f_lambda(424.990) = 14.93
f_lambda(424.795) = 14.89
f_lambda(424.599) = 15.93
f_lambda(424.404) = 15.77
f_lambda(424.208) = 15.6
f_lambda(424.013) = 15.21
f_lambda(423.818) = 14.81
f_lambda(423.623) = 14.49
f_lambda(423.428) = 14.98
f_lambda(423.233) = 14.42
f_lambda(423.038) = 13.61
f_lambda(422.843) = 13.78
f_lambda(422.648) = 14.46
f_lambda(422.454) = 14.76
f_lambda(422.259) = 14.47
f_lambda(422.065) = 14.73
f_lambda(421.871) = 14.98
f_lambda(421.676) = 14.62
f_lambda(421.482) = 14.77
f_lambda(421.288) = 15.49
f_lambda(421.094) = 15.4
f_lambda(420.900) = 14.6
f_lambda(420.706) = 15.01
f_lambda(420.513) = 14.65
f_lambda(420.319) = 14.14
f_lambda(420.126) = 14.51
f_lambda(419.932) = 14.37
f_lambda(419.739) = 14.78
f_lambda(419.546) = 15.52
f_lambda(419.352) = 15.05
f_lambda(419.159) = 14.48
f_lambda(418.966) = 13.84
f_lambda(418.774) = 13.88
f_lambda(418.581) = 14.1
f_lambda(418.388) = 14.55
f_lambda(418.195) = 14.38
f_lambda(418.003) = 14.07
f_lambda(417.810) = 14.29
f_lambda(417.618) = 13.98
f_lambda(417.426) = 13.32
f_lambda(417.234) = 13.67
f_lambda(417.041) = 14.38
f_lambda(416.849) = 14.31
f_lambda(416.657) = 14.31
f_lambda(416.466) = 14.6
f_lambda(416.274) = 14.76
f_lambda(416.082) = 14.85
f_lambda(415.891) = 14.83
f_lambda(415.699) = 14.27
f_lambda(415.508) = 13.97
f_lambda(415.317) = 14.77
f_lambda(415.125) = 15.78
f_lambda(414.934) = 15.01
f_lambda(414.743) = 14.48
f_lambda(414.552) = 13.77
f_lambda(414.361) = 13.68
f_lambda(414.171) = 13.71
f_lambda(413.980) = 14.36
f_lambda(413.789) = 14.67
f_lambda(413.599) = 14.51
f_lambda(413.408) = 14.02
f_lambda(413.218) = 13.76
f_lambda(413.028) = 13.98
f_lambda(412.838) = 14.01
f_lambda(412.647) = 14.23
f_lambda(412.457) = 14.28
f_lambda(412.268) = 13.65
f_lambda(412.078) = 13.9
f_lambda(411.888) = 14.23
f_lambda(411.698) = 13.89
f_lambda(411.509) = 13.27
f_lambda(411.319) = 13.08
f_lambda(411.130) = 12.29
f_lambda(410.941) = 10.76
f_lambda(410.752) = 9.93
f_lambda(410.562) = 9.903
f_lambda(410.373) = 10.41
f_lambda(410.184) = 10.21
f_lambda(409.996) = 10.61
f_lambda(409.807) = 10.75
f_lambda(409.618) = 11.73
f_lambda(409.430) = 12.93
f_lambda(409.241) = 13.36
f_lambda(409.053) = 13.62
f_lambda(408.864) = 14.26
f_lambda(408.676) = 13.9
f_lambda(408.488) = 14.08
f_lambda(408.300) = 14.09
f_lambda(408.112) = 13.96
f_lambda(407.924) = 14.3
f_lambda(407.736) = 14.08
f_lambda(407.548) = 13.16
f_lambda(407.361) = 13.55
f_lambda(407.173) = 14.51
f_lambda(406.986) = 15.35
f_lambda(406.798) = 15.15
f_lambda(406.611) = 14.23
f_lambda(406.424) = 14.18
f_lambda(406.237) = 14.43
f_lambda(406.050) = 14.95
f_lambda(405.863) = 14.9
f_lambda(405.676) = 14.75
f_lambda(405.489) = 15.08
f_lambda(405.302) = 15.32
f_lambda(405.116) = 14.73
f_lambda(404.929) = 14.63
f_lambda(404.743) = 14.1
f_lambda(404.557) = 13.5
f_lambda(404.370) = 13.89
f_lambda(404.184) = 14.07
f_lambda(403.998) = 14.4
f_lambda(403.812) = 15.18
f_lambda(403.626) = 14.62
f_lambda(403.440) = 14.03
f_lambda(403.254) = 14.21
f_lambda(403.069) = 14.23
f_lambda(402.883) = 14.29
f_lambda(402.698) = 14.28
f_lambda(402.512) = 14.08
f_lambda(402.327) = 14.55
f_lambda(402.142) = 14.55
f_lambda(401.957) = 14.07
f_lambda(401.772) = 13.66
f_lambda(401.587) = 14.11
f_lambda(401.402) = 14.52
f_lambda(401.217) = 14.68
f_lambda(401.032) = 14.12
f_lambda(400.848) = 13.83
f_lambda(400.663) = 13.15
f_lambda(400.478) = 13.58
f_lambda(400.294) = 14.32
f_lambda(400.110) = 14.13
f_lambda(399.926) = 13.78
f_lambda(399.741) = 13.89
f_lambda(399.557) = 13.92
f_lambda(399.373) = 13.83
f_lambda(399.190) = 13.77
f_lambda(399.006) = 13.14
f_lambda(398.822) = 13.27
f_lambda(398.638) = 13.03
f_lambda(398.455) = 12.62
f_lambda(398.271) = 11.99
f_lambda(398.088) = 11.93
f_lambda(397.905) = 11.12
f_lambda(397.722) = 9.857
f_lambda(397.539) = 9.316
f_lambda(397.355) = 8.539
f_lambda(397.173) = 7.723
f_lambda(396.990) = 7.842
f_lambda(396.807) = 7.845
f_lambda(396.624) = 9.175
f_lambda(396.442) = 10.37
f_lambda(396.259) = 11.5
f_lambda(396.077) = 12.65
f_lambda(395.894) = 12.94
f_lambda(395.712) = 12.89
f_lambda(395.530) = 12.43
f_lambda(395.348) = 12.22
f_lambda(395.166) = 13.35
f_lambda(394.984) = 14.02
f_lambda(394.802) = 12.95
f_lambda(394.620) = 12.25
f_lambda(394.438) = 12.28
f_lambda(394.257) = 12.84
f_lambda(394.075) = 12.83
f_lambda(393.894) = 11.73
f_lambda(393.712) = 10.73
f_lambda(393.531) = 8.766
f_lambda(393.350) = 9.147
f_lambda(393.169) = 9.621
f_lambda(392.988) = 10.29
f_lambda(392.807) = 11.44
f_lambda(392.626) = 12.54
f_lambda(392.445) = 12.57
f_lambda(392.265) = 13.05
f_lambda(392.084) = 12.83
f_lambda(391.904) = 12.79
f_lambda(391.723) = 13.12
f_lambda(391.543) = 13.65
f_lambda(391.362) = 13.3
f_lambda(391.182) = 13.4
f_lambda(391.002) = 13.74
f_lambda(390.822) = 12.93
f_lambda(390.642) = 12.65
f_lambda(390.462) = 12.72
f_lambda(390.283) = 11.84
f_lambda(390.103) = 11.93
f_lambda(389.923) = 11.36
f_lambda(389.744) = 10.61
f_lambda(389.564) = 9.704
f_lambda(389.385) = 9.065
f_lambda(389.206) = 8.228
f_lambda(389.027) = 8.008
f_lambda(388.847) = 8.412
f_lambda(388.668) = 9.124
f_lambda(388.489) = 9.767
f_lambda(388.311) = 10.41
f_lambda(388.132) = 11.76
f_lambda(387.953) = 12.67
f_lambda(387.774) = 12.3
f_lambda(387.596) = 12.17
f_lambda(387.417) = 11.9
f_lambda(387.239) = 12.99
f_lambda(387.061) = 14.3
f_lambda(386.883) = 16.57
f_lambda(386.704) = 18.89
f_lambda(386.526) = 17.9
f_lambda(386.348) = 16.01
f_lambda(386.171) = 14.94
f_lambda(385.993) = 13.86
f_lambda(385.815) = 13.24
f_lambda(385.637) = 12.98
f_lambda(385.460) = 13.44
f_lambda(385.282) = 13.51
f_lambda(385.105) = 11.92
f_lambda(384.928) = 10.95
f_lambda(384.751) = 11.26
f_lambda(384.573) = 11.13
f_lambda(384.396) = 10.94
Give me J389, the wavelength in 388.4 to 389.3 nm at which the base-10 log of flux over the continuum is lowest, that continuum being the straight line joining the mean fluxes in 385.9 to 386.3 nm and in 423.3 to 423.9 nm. 389.027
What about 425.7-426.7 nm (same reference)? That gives 425.970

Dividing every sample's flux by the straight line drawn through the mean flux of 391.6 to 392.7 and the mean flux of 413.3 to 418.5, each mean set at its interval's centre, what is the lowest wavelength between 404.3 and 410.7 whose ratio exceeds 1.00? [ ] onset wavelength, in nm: 404.370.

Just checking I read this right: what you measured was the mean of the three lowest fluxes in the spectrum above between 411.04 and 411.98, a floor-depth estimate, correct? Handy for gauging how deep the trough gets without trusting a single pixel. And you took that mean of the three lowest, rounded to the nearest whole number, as 13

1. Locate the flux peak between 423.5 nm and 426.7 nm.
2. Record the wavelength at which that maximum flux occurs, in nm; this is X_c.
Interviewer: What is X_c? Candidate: 424.599 nm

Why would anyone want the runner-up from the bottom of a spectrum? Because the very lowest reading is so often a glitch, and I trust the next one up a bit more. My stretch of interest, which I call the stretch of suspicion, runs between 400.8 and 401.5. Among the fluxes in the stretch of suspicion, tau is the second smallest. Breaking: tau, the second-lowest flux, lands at 14.12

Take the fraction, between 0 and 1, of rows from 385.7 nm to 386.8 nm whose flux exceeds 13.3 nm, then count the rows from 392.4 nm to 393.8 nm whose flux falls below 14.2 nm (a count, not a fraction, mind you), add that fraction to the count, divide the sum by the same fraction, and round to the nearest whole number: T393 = 11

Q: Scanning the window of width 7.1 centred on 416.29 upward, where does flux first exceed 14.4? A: 413.599 nm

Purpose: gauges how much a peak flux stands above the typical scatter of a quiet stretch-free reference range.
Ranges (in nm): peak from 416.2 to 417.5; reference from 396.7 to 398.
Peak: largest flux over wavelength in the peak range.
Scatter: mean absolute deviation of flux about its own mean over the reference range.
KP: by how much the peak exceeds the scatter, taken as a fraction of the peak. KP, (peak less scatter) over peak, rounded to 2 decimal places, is 0.93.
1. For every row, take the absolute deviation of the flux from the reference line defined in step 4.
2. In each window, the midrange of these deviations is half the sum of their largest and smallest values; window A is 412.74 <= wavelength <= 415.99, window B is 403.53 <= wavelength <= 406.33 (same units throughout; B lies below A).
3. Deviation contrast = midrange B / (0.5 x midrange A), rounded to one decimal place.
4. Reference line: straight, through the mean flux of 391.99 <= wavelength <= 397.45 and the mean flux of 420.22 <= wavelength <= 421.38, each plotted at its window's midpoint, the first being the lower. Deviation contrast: 3.9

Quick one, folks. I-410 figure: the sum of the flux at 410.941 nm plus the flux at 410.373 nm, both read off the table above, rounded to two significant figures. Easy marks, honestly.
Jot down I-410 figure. 21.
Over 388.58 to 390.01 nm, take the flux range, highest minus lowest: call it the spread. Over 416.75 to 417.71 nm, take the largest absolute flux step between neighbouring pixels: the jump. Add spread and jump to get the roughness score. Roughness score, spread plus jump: 4.1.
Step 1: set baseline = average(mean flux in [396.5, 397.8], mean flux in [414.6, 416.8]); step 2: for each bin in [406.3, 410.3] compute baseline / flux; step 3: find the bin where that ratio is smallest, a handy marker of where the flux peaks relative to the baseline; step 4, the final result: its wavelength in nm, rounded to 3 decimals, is 406.986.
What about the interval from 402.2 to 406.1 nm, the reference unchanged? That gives 405.302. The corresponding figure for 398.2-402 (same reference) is 401.217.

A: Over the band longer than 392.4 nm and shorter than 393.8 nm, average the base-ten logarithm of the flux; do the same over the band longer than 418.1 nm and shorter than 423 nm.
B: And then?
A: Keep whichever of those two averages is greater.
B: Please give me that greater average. 1.16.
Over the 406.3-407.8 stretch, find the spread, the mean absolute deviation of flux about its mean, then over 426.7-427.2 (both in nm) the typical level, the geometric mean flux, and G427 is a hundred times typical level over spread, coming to 2628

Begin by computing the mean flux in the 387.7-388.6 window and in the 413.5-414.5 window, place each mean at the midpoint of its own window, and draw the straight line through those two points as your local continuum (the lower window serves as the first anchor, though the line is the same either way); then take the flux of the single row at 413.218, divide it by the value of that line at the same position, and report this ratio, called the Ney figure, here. 0.98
